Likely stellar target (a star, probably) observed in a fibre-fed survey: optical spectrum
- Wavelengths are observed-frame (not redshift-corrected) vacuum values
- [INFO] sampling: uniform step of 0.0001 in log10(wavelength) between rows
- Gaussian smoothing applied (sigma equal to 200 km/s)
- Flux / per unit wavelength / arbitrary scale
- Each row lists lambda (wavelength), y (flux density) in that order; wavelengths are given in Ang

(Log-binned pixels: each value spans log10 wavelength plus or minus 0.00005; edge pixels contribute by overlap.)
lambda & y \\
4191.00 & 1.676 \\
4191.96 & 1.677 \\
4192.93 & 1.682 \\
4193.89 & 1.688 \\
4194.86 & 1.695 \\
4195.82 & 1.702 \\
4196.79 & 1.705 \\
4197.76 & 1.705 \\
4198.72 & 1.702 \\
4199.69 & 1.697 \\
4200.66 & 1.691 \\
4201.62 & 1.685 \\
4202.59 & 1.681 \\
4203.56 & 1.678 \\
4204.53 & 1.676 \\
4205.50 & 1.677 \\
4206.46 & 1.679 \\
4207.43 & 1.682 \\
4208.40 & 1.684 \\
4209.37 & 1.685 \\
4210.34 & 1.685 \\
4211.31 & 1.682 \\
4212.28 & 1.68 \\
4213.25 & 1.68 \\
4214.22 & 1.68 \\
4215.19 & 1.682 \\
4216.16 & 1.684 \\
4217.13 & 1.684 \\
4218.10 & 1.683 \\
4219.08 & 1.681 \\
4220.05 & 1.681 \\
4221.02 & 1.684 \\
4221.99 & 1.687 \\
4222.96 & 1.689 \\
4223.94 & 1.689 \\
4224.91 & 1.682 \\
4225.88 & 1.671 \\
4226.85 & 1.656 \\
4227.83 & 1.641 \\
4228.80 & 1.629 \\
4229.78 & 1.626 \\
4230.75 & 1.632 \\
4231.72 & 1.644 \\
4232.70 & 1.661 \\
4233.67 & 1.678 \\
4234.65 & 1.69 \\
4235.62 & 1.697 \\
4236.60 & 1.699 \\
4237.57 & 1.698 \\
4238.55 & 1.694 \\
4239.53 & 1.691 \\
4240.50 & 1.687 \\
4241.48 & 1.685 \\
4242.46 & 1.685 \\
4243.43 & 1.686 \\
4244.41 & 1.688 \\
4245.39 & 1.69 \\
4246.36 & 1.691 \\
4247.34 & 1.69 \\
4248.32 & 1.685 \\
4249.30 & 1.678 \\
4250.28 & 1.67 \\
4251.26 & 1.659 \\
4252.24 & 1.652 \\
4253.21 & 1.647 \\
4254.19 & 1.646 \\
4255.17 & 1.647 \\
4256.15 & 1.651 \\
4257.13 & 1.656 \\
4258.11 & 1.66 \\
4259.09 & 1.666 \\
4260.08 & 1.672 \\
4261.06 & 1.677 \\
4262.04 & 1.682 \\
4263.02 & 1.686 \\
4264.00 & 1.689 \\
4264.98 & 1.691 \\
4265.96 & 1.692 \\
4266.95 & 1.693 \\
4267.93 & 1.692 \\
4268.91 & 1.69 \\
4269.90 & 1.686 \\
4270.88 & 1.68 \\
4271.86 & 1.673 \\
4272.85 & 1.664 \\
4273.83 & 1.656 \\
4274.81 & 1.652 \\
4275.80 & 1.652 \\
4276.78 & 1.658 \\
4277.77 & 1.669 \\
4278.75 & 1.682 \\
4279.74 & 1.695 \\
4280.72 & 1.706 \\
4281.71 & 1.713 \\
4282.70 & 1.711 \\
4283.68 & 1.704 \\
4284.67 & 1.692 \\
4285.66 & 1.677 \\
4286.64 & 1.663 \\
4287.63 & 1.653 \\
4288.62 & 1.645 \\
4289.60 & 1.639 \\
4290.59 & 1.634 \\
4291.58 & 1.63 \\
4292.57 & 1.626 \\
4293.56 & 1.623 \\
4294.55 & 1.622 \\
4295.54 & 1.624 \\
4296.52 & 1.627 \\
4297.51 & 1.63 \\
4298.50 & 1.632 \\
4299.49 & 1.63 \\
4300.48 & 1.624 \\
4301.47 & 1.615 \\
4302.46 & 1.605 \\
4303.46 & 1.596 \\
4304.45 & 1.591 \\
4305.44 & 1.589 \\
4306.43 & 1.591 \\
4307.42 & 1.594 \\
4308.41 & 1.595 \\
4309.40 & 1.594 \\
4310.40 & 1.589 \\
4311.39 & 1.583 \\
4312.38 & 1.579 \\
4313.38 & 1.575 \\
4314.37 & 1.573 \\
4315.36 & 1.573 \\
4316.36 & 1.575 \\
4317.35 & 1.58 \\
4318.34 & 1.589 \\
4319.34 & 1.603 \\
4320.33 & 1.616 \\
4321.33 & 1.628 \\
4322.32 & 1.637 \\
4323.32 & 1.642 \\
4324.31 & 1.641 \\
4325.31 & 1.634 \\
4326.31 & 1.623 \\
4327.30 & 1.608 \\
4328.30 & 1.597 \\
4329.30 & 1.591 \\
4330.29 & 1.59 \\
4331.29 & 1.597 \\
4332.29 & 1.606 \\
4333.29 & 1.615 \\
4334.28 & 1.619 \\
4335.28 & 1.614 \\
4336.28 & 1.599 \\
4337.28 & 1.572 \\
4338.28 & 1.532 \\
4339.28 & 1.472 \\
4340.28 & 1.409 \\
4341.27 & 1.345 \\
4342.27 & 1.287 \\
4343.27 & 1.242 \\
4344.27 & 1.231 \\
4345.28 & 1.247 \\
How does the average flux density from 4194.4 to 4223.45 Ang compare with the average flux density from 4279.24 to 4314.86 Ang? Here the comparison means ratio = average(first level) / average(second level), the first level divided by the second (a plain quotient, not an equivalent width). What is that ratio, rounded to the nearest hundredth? 1.03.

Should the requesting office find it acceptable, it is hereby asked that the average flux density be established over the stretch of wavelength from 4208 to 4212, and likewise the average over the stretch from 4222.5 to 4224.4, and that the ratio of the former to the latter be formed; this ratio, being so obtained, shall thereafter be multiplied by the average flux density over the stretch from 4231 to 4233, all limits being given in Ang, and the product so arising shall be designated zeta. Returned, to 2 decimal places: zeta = 1.65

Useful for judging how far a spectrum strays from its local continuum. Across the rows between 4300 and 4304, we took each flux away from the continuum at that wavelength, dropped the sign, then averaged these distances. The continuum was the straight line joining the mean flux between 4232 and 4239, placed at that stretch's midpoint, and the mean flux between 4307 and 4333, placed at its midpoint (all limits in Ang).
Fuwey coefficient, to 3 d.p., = 0.011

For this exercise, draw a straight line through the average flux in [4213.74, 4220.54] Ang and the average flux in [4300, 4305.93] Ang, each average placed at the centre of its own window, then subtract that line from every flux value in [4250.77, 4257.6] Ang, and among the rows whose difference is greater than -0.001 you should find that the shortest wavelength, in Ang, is 4251.26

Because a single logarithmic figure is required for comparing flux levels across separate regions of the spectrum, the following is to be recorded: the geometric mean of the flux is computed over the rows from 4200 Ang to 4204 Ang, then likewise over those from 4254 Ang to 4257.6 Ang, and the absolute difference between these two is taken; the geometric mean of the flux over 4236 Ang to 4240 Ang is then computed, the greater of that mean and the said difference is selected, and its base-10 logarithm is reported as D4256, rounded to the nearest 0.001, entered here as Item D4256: 0.229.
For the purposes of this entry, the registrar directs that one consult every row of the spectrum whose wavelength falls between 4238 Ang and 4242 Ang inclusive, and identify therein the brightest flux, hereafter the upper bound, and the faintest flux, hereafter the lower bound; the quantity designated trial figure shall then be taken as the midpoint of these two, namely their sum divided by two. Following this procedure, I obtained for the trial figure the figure 1.69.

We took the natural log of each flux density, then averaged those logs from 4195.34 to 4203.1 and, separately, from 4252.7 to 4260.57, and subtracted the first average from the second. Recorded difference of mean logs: -0.02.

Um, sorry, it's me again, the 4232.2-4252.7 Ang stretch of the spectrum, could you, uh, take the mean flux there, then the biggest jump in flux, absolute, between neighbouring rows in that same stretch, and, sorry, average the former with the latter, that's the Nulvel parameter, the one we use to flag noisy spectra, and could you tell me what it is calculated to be 0.85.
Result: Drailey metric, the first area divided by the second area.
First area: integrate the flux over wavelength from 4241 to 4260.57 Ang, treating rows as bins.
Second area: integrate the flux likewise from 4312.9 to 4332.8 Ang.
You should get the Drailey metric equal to 1.02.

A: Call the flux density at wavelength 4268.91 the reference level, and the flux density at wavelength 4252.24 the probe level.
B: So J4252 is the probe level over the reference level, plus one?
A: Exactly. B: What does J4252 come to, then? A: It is 1.98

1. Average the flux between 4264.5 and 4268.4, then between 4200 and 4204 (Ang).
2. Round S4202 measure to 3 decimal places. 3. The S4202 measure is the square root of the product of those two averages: 1.688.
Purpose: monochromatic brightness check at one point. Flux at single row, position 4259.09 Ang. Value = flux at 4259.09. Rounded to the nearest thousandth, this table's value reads 1.666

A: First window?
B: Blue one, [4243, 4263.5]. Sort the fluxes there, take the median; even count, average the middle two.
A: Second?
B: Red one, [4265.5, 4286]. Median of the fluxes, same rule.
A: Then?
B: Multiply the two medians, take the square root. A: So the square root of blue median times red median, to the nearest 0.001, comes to 1.679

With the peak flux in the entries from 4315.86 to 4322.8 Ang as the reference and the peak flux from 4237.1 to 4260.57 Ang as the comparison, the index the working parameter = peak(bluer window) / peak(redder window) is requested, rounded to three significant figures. 1.04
